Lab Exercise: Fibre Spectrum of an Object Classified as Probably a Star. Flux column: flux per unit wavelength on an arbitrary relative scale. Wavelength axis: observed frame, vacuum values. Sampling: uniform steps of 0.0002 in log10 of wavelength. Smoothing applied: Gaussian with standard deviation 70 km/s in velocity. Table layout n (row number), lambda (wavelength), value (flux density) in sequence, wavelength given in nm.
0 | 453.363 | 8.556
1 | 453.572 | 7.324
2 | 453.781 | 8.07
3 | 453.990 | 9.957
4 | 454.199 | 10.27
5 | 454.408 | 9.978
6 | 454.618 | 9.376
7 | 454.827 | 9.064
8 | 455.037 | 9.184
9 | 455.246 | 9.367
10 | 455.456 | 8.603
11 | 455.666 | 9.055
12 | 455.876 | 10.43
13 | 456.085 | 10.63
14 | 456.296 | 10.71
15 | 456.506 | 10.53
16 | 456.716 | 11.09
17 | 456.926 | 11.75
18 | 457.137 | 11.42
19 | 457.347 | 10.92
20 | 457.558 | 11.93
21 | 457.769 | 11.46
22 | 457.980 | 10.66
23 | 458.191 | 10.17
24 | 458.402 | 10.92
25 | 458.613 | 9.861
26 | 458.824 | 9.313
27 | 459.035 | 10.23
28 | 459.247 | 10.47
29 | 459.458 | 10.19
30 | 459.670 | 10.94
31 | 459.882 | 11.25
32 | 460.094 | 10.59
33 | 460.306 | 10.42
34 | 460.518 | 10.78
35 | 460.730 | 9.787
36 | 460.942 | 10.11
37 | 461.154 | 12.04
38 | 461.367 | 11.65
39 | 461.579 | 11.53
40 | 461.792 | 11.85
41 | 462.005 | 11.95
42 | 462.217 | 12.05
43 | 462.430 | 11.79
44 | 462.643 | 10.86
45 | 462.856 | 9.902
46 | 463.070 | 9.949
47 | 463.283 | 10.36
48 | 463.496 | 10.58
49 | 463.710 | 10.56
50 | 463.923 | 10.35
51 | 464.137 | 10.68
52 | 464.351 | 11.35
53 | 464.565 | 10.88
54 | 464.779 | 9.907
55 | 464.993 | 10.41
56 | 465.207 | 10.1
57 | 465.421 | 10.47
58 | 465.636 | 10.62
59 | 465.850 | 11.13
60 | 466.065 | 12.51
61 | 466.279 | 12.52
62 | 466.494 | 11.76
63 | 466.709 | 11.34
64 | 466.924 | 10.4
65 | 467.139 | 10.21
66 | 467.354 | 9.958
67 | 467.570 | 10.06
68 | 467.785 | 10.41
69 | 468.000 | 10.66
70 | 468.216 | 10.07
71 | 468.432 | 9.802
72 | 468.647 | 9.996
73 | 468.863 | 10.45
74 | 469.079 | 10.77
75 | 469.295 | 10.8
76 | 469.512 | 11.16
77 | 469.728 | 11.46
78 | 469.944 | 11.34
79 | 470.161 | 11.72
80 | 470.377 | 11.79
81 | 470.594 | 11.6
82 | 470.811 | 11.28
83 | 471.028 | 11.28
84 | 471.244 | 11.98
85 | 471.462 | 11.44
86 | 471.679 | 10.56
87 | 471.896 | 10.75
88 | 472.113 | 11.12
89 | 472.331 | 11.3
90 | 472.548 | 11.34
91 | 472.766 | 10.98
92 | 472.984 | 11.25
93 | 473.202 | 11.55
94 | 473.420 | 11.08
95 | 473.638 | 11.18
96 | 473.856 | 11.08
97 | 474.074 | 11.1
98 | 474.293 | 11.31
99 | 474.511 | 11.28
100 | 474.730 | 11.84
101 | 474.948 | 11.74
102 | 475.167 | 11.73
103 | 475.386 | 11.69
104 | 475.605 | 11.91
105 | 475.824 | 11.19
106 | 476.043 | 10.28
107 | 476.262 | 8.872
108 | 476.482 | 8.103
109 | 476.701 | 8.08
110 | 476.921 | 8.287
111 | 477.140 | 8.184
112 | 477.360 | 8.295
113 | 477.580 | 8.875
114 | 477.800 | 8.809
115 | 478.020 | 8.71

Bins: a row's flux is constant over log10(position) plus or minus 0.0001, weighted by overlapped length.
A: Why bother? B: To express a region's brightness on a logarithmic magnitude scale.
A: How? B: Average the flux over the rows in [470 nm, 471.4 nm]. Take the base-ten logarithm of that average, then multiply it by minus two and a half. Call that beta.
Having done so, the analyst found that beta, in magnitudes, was -2.66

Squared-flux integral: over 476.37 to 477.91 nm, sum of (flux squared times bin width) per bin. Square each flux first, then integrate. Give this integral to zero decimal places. 108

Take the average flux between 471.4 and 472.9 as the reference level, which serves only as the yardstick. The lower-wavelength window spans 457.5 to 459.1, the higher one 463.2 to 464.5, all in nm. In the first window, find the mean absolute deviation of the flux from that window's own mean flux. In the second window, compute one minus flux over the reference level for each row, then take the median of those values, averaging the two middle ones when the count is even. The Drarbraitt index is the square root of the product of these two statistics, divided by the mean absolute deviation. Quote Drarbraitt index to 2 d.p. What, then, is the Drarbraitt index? 0.26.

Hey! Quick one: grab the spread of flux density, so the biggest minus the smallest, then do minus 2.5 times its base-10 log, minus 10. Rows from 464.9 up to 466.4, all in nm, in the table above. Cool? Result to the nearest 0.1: -11.0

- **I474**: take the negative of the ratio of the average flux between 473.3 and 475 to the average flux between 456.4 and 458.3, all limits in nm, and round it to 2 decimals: -1.02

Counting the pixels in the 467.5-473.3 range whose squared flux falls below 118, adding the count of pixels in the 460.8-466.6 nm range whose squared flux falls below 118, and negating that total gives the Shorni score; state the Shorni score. -25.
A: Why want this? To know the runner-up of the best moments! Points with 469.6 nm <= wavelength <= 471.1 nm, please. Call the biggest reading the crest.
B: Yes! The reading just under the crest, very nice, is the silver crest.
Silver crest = 11.72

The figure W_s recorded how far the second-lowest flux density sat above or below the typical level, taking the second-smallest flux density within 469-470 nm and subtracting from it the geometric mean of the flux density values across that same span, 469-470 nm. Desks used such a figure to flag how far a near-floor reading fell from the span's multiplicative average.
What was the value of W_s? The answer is -0.30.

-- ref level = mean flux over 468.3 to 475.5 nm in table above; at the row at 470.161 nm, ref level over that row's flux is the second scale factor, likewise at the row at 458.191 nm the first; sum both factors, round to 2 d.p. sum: 2.06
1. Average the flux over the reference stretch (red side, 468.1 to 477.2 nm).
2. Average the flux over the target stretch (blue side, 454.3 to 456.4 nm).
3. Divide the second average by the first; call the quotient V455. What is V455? 0.89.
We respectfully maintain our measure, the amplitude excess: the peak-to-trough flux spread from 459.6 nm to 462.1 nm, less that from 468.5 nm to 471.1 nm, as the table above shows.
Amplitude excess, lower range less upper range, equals 0.5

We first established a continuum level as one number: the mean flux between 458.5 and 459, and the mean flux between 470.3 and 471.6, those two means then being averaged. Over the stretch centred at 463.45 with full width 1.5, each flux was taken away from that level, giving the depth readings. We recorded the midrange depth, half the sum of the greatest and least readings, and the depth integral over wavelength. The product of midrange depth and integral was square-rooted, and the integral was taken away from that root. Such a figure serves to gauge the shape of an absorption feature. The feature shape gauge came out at 0.0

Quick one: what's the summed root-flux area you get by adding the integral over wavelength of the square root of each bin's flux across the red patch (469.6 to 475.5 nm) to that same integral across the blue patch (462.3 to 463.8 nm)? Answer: 25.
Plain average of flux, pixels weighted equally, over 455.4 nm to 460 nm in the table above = 10.6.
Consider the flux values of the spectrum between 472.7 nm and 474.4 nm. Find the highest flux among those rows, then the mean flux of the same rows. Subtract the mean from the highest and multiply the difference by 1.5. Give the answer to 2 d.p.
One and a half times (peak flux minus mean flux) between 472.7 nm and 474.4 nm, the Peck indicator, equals 0.54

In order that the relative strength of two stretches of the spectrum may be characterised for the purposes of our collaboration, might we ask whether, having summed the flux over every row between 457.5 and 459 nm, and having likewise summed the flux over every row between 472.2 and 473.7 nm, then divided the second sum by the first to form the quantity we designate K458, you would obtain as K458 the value 1.06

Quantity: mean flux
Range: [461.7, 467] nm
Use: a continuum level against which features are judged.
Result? 11.0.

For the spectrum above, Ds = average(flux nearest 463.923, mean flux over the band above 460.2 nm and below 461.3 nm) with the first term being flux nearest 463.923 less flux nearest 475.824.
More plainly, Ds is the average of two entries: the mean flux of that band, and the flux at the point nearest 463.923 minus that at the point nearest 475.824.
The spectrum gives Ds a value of 4.9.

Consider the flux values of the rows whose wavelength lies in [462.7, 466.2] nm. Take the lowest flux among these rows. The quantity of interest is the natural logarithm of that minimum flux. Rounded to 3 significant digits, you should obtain 2.29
